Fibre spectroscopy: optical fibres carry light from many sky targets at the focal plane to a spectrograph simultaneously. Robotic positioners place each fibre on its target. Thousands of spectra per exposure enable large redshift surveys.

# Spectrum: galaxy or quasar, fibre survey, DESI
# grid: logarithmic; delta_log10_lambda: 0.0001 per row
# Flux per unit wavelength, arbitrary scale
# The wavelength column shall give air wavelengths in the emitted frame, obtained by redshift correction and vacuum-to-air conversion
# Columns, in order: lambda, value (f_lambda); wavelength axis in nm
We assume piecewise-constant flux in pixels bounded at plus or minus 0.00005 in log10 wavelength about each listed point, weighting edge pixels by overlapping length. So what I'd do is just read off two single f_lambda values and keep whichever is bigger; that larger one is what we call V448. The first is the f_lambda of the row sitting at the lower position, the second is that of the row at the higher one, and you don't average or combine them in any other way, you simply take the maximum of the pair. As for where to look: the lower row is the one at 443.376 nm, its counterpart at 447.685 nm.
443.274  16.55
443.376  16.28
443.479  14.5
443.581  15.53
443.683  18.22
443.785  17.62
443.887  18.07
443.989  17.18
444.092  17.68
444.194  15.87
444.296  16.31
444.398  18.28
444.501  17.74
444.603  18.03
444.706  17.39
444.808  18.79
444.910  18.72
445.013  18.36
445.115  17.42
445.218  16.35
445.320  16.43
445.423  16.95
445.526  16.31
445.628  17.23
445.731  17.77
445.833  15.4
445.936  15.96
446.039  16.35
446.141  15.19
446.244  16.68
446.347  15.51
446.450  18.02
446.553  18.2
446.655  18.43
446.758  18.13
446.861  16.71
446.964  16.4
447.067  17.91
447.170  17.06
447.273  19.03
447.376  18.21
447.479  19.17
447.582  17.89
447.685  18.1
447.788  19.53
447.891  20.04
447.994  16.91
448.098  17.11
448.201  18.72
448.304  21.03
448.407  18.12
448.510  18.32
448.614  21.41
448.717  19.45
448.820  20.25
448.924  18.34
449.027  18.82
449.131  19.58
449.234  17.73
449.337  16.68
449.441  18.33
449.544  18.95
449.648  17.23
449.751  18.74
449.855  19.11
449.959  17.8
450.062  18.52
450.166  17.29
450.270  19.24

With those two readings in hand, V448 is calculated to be 18.1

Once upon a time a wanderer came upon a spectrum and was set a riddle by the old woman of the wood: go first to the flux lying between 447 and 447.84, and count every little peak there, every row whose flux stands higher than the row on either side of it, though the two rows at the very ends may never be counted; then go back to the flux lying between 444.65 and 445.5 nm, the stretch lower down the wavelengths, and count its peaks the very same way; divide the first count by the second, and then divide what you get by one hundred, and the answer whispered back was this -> 0.020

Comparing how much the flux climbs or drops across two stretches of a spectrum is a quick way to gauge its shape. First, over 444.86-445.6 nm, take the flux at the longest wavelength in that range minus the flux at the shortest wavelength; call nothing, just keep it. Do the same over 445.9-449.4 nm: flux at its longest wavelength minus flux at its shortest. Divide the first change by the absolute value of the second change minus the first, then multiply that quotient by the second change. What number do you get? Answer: -0.6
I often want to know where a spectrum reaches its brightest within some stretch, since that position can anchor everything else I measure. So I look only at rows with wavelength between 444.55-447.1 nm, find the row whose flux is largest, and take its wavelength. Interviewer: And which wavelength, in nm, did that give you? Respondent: 444.808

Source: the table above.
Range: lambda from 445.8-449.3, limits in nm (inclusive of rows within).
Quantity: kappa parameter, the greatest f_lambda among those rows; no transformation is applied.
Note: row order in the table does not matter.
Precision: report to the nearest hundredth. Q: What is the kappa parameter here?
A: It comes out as 21.41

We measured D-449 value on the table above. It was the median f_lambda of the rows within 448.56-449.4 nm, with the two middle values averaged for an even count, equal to 19.1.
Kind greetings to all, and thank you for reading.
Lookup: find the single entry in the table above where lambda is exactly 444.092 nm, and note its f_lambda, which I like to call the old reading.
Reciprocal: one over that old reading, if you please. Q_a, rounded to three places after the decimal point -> 0.057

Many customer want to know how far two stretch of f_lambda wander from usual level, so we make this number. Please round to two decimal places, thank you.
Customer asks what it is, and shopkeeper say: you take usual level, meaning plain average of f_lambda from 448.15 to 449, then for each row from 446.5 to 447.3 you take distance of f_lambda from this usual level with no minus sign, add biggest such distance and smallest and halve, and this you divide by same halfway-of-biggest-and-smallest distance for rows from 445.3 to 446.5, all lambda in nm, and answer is 0.61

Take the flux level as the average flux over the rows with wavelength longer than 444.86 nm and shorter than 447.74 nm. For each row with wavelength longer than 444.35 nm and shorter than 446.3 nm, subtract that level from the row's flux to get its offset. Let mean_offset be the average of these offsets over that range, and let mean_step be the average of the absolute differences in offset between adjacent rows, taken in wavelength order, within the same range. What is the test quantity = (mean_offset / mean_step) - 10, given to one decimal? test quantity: -10.2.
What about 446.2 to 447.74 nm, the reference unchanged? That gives -9.6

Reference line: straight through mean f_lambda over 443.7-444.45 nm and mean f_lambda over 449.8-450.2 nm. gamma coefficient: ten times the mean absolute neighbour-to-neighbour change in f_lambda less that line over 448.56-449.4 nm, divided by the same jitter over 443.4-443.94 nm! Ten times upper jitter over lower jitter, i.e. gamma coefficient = 11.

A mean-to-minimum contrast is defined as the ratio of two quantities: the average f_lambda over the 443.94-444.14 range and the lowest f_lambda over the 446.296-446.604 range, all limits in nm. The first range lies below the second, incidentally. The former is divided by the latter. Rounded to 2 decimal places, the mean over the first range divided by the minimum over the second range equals 1.12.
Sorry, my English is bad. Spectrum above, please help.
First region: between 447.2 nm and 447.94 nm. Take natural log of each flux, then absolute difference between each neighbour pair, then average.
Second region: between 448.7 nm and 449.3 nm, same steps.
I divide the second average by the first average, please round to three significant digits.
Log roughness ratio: 1.31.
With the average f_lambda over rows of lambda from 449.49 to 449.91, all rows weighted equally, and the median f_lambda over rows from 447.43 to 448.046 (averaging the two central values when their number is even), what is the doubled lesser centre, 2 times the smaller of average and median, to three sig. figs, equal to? 37.0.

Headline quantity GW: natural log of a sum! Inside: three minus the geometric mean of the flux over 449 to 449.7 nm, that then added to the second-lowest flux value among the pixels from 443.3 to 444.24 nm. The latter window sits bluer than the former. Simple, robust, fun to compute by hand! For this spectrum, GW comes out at -1.0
